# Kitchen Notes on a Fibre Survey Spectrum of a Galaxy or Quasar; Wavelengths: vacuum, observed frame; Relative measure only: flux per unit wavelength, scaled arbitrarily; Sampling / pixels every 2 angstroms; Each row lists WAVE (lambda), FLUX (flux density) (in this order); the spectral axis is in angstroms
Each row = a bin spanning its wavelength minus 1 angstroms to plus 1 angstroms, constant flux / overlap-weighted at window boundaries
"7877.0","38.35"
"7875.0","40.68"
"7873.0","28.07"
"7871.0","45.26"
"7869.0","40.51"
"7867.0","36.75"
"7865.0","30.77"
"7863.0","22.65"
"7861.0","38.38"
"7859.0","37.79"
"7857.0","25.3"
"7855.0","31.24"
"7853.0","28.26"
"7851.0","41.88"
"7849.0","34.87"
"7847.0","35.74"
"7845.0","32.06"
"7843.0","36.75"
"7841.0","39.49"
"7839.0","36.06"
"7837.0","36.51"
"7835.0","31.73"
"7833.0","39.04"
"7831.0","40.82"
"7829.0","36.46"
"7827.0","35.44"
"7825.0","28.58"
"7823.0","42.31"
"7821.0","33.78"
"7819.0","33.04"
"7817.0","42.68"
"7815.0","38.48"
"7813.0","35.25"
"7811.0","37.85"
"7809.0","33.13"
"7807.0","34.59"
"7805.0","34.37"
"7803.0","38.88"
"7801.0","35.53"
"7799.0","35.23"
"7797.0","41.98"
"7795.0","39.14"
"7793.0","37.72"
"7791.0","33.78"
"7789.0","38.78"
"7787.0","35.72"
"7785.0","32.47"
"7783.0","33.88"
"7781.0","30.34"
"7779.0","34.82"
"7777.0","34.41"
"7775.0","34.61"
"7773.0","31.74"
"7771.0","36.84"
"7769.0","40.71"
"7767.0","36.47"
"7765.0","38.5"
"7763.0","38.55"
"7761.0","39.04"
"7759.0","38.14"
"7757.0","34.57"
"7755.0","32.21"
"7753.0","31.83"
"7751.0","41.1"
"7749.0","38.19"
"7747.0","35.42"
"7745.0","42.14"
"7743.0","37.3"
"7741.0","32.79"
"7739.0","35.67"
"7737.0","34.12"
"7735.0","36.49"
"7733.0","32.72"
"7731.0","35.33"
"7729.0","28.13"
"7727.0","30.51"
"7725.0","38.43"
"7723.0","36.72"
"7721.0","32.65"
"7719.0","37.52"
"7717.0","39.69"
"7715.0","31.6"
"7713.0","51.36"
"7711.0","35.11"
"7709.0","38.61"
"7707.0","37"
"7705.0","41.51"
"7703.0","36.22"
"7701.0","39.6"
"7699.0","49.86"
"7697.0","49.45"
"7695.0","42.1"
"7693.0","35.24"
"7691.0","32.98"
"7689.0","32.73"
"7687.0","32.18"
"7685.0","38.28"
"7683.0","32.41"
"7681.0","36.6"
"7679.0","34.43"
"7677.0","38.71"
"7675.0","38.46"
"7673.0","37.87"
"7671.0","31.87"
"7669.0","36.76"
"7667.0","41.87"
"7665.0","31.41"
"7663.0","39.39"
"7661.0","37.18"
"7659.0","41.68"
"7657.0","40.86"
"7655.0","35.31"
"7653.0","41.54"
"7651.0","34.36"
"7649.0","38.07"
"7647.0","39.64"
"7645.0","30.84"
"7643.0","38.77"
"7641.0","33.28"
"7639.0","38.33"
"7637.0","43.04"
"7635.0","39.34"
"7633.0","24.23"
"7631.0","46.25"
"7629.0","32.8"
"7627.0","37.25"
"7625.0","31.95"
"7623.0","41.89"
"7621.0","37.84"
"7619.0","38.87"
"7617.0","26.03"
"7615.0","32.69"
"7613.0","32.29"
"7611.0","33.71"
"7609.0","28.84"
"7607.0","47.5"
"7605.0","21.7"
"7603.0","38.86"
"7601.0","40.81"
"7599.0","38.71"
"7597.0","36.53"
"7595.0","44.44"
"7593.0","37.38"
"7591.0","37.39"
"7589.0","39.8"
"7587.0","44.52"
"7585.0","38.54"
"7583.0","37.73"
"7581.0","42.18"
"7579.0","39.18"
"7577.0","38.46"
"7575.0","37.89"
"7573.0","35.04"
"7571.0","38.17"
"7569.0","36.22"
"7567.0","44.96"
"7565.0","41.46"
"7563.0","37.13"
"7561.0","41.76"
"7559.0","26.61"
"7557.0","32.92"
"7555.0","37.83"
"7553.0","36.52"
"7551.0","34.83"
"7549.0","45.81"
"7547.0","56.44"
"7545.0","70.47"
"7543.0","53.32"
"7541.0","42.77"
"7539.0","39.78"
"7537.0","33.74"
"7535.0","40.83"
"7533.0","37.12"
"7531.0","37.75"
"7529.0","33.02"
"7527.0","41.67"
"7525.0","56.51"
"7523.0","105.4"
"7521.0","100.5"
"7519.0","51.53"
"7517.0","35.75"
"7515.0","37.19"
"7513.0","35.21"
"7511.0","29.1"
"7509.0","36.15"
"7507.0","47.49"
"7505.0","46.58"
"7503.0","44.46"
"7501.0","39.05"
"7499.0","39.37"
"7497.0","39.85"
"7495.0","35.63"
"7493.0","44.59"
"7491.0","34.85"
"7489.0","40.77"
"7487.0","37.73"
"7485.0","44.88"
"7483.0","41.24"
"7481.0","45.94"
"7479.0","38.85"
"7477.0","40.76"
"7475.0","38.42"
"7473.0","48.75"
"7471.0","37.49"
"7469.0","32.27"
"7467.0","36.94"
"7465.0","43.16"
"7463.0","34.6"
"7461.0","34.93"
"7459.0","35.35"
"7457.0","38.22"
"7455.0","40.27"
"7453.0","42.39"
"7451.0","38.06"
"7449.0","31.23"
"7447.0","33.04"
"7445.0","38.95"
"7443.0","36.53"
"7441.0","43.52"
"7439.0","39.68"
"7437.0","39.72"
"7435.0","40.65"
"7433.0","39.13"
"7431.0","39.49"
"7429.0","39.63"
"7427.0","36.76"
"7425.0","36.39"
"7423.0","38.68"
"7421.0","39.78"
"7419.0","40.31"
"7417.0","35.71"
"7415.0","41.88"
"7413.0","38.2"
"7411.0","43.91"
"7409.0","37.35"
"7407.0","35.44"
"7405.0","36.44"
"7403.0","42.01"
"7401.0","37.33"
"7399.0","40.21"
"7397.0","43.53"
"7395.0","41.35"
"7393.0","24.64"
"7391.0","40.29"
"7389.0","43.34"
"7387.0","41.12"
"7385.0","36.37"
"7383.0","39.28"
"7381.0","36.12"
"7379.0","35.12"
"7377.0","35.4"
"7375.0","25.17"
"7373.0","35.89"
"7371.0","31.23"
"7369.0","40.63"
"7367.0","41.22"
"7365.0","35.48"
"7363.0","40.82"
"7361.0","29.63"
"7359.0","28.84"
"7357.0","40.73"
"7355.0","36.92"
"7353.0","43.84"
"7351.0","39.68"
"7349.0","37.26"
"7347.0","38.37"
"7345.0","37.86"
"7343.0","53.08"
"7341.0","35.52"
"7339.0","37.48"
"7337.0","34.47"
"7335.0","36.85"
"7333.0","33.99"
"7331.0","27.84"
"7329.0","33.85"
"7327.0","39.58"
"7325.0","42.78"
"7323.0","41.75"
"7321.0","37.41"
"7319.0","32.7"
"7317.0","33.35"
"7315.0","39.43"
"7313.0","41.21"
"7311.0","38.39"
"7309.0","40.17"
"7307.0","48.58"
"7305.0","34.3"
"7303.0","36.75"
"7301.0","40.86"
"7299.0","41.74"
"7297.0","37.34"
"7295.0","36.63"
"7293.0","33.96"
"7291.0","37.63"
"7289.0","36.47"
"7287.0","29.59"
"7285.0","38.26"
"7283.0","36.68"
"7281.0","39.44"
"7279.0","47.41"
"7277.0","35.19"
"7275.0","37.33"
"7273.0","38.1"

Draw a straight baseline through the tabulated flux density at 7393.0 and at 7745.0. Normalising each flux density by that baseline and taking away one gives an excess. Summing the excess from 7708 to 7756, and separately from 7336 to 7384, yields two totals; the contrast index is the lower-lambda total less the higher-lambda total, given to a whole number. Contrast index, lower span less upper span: 18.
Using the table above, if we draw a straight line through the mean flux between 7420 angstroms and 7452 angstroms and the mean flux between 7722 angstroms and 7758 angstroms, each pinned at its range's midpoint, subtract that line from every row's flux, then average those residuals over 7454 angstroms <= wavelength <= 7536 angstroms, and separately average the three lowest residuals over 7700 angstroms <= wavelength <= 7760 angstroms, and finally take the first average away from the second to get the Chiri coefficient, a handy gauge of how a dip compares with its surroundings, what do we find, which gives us -11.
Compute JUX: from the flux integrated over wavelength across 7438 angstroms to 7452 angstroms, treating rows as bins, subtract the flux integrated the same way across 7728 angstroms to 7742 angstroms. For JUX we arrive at 52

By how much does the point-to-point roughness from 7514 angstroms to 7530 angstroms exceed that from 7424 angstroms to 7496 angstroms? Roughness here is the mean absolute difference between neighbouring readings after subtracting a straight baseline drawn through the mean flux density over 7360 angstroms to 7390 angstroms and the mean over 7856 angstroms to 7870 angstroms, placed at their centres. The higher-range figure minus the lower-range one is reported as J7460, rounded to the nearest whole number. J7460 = 16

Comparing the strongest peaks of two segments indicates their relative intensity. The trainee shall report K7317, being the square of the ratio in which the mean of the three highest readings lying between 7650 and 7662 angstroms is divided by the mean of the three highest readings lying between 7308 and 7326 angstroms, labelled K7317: 0.97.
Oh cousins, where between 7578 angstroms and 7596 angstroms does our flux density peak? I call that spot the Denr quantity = 7587.0 angstroms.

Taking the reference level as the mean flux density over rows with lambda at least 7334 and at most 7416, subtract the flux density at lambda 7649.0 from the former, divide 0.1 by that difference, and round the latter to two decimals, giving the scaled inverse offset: -0.39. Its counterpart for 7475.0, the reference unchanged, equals -0.16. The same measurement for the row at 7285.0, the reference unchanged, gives -0.22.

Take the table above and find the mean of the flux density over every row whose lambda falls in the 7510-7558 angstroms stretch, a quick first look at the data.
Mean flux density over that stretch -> 46.9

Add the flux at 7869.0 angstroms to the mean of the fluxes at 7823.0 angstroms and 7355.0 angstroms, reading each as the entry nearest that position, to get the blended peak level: 80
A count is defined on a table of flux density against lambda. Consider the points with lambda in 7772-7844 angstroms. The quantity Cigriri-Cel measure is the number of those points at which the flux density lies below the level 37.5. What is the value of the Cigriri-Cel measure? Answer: 24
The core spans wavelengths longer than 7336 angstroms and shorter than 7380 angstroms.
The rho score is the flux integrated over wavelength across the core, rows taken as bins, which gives 1629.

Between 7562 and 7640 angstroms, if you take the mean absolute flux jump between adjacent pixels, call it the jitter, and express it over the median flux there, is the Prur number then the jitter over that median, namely 0.17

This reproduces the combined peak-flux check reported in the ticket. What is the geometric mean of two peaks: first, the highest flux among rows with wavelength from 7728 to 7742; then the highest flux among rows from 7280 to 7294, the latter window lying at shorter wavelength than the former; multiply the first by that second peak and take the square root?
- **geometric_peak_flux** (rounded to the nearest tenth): 37.9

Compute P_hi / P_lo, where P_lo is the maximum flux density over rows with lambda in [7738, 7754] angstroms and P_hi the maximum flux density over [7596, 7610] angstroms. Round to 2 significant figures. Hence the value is 1.1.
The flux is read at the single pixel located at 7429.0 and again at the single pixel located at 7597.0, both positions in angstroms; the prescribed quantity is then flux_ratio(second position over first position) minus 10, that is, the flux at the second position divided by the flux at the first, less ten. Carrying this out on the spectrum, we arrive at -9.08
